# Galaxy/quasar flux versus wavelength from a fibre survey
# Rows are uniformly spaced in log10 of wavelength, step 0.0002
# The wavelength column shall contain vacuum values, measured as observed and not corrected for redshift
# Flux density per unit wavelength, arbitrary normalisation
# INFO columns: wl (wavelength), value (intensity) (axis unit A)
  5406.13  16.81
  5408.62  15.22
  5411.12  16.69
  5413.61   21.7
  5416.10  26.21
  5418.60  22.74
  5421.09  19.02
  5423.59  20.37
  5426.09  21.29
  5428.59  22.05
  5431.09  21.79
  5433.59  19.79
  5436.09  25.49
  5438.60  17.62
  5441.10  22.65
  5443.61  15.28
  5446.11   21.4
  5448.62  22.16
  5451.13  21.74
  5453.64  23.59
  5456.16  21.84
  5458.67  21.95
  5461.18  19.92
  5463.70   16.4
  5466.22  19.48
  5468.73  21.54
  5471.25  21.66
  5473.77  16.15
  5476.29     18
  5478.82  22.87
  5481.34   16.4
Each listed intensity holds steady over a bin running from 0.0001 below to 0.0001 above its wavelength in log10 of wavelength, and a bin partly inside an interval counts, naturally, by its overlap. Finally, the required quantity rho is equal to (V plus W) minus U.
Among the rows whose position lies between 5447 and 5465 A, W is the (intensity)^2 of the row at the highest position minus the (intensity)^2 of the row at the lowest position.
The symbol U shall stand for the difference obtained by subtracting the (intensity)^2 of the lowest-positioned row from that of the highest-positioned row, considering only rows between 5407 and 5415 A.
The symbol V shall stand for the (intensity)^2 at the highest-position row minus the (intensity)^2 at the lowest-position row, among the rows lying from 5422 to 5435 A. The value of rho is -485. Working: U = 239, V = -23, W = -222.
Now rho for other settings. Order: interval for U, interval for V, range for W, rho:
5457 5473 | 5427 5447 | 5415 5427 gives -249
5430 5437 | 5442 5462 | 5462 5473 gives 189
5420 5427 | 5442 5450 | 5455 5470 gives 153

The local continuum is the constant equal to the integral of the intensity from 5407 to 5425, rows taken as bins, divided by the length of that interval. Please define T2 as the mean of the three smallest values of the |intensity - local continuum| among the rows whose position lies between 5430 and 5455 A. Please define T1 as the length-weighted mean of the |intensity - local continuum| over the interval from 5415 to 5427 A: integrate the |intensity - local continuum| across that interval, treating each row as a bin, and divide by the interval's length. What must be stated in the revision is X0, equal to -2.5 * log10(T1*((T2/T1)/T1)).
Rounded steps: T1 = 2.2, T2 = 1.047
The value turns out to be 0.8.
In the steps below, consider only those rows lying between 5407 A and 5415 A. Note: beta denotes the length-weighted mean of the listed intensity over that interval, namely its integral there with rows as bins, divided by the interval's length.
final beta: 18.0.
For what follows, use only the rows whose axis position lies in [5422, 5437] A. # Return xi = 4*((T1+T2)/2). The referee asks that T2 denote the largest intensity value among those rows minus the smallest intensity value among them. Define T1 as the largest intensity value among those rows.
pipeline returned 62.4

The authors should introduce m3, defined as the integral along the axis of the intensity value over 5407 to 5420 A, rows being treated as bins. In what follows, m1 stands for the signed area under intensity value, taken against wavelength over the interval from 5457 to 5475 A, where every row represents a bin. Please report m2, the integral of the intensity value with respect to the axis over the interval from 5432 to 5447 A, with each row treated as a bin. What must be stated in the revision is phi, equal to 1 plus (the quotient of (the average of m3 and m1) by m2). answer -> 2.01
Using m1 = 354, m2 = 306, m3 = 265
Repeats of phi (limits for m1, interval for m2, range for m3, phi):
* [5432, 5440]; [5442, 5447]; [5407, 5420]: 3.35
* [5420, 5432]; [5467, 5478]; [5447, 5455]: 2.00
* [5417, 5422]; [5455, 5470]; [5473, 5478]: 1.32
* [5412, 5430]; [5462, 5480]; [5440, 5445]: 1.70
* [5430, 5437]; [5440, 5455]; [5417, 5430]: 1.68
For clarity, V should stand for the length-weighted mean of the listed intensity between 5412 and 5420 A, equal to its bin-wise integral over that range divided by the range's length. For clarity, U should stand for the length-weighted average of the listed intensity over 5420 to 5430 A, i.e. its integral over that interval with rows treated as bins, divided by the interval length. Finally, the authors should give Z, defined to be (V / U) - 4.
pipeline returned -2.88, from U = 20.7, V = 23.2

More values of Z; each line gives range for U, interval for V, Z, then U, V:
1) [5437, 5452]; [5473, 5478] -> -3.13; 20.2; 17.7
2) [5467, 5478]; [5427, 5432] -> -2.88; 19.5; 21.9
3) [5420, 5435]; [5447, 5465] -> -2.99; 20.8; 21.1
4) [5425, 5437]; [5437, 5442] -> -3.08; 22.0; 20.3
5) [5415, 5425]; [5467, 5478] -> -3.11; 22.0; 19.5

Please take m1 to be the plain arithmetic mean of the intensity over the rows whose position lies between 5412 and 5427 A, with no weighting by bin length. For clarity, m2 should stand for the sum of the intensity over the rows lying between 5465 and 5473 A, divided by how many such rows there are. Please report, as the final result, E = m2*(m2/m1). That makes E 19.9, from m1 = 21.9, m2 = 20.9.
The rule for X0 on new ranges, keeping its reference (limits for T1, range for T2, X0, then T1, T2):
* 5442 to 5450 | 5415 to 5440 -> 1.7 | 2.7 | 0.554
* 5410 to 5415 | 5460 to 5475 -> 1.3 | 2.6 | 0.783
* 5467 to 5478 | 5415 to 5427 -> 1.1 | 2.2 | 0.810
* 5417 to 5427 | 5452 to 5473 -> 0.6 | 1.4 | 0.783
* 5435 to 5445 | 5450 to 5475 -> 1.7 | 3.7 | 0.783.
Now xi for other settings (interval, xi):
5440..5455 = 63.8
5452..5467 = 61.6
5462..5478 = 54.3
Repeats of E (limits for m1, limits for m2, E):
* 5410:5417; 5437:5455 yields 19.8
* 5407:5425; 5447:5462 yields 23.6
